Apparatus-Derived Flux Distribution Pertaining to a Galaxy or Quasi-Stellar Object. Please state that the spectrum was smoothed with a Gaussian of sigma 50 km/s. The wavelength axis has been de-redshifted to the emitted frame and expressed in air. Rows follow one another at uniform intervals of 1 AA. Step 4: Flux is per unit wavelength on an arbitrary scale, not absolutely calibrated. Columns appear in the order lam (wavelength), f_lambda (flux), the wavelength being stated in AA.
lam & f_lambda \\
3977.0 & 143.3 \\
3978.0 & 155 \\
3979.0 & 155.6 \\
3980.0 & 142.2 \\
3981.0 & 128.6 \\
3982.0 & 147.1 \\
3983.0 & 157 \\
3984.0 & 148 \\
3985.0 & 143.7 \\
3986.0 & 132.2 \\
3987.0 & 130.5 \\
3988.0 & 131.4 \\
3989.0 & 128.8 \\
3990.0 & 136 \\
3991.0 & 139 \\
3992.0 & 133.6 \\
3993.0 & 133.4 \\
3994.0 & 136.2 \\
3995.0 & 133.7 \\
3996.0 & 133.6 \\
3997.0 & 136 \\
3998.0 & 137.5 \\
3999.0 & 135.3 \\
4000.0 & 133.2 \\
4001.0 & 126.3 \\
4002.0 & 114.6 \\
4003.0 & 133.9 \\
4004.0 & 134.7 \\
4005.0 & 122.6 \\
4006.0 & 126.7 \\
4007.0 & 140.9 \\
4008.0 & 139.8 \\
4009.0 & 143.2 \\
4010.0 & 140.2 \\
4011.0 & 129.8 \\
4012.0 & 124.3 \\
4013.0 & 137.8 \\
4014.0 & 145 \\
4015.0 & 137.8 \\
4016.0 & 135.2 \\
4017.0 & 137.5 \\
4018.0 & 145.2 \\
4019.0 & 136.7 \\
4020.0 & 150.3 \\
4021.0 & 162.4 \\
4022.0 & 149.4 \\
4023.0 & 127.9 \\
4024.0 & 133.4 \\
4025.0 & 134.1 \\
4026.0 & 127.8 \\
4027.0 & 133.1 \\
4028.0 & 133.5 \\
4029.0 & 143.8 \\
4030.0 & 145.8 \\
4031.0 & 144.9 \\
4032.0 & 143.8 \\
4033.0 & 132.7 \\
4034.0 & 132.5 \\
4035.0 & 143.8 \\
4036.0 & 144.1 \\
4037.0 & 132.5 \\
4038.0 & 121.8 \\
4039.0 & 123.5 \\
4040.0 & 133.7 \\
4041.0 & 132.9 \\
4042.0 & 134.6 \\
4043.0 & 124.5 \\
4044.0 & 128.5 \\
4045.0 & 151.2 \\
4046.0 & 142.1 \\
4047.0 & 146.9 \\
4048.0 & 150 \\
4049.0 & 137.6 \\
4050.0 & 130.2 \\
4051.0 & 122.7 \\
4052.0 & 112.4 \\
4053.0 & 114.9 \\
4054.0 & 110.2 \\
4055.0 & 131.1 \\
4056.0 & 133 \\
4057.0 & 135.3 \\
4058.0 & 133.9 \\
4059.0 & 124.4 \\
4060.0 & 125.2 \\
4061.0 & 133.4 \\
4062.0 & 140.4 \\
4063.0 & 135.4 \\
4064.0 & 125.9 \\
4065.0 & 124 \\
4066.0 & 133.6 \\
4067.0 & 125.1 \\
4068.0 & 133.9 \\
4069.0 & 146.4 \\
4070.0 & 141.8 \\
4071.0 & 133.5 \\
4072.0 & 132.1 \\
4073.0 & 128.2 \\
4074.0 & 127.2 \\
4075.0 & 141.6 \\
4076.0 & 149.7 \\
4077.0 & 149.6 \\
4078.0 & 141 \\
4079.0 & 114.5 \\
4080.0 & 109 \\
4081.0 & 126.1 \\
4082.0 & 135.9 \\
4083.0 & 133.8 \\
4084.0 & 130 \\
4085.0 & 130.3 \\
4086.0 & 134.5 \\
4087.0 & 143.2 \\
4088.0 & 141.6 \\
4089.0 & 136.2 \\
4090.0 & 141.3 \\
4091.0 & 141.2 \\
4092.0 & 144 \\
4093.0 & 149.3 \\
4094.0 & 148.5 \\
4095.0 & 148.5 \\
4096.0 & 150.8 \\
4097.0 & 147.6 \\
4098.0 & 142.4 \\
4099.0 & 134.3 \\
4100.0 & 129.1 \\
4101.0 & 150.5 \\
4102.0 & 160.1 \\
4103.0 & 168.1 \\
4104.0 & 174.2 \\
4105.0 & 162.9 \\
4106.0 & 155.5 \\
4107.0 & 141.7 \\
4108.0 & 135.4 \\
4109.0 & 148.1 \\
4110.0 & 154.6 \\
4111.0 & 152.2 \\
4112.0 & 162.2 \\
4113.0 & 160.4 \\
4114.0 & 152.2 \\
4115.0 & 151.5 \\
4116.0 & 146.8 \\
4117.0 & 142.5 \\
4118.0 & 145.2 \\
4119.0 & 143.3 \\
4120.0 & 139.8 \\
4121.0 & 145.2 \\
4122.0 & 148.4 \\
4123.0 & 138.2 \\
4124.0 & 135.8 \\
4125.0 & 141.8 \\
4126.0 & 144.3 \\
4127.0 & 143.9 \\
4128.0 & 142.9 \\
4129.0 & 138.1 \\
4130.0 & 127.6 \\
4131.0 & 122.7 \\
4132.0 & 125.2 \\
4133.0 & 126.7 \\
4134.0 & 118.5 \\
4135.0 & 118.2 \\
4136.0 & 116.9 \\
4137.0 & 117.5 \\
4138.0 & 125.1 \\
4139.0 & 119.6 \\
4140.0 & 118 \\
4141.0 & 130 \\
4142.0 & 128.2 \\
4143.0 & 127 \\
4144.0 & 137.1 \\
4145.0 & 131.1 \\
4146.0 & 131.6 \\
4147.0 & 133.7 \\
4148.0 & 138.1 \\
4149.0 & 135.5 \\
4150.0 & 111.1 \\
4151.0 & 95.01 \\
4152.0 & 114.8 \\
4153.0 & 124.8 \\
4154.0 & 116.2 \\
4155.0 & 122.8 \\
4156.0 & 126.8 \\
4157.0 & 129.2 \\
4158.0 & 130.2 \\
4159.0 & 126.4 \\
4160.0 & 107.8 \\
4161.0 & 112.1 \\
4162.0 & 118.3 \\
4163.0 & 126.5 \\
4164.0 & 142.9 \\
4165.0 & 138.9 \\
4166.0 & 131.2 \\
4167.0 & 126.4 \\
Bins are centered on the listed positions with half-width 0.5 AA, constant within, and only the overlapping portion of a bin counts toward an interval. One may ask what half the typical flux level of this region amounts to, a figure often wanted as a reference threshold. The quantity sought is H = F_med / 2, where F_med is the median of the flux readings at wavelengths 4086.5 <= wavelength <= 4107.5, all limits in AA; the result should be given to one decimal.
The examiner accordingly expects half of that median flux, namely 73.8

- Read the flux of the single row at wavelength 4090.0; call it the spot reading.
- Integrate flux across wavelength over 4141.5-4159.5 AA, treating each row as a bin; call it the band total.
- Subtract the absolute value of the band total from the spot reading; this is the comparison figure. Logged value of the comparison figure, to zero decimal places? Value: -2118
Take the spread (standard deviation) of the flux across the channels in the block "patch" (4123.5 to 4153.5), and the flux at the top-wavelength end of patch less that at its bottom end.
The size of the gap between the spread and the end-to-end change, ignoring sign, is 22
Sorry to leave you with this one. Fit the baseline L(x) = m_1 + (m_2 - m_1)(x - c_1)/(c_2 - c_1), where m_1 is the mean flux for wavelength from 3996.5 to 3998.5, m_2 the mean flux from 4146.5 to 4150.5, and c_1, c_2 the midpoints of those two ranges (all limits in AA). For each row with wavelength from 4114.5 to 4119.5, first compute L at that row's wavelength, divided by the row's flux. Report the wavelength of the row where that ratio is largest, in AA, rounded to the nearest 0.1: 4117.0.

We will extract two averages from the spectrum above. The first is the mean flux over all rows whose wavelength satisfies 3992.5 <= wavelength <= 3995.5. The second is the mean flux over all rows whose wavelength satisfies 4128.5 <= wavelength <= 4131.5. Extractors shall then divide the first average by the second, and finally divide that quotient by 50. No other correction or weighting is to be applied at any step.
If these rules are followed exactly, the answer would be 0.0208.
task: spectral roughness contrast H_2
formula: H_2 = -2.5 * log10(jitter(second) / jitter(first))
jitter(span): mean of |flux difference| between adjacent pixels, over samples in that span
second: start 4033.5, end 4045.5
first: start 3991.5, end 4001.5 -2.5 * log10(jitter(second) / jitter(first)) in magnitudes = -1.3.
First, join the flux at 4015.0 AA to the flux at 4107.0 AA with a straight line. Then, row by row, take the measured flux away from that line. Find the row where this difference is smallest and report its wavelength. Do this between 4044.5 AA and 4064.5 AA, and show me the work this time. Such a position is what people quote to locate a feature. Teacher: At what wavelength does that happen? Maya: 4045.0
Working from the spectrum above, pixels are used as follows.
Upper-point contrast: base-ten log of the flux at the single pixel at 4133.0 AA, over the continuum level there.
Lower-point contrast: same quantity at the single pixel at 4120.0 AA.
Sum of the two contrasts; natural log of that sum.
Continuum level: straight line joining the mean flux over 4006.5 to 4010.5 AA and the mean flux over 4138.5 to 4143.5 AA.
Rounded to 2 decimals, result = -3.10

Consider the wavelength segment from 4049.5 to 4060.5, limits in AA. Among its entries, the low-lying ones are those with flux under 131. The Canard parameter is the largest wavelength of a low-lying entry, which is 4060.0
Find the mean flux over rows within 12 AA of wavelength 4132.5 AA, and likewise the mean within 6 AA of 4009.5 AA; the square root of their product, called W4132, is 133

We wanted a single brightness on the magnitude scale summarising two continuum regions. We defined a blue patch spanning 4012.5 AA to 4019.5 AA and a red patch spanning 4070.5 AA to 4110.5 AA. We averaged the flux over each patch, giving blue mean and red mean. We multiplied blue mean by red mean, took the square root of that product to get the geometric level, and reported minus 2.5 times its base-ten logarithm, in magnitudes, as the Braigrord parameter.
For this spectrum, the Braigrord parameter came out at -5.37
